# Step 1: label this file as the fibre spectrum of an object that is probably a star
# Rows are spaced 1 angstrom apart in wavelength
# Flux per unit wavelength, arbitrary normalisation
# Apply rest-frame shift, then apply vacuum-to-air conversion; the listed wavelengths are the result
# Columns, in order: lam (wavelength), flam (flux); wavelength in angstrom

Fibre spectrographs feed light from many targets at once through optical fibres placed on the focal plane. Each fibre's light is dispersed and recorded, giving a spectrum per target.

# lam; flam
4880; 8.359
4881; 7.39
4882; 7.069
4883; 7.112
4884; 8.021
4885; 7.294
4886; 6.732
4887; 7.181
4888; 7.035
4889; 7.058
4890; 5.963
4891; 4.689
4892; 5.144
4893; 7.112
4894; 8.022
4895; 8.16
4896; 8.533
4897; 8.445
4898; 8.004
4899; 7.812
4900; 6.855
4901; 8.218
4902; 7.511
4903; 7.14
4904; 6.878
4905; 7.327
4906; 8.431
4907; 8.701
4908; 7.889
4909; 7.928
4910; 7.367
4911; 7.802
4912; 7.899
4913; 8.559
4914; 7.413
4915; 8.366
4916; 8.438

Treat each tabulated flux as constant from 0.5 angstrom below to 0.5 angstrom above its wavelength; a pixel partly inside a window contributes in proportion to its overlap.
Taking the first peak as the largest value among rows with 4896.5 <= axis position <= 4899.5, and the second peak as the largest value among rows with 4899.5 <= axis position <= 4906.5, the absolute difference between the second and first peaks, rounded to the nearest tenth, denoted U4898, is 0.0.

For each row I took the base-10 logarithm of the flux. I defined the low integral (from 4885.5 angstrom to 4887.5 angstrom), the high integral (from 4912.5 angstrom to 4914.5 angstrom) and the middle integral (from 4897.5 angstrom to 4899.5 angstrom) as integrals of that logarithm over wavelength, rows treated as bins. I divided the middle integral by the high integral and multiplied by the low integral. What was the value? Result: 1.68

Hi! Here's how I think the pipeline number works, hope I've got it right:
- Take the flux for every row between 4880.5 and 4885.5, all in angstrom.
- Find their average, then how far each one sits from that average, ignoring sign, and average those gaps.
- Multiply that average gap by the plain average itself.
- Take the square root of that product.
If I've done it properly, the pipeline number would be 1.39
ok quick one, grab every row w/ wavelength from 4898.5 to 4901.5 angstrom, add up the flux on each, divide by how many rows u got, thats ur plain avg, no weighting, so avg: 7.63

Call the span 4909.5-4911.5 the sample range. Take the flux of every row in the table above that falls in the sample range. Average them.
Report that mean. 7.58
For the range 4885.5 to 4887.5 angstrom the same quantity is 6.96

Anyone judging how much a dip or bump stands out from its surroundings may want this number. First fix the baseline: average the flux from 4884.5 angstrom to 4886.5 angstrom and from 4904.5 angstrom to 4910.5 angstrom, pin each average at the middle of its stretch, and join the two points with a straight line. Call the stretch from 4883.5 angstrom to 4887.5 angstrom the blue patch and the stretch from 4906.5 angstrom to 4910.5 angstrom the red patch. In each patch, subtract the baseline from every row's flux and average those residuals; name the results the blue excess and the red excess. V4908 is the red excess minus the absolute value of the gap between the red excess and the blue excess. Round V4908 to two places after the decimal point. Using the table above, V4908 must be -0.32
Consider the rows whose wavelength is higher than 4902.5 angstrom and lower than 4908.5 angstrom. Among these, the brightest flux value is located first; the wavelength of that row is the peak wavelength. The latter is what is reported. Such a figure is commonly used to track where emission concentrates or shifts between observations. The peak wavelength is 4907 angstrom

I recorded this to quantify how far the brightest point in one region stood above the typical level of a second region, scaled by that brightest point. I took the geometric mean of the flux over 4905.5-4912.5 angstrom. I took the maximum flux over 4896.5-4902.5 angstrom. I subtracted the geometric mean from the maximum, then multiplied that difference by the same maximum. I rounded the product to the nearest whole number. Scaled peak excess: 4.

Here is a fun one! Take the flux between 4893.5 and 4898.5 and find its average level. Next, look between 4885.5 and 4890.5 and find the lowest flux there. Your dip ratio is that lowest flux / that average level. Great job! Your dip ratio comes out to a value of 0.72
